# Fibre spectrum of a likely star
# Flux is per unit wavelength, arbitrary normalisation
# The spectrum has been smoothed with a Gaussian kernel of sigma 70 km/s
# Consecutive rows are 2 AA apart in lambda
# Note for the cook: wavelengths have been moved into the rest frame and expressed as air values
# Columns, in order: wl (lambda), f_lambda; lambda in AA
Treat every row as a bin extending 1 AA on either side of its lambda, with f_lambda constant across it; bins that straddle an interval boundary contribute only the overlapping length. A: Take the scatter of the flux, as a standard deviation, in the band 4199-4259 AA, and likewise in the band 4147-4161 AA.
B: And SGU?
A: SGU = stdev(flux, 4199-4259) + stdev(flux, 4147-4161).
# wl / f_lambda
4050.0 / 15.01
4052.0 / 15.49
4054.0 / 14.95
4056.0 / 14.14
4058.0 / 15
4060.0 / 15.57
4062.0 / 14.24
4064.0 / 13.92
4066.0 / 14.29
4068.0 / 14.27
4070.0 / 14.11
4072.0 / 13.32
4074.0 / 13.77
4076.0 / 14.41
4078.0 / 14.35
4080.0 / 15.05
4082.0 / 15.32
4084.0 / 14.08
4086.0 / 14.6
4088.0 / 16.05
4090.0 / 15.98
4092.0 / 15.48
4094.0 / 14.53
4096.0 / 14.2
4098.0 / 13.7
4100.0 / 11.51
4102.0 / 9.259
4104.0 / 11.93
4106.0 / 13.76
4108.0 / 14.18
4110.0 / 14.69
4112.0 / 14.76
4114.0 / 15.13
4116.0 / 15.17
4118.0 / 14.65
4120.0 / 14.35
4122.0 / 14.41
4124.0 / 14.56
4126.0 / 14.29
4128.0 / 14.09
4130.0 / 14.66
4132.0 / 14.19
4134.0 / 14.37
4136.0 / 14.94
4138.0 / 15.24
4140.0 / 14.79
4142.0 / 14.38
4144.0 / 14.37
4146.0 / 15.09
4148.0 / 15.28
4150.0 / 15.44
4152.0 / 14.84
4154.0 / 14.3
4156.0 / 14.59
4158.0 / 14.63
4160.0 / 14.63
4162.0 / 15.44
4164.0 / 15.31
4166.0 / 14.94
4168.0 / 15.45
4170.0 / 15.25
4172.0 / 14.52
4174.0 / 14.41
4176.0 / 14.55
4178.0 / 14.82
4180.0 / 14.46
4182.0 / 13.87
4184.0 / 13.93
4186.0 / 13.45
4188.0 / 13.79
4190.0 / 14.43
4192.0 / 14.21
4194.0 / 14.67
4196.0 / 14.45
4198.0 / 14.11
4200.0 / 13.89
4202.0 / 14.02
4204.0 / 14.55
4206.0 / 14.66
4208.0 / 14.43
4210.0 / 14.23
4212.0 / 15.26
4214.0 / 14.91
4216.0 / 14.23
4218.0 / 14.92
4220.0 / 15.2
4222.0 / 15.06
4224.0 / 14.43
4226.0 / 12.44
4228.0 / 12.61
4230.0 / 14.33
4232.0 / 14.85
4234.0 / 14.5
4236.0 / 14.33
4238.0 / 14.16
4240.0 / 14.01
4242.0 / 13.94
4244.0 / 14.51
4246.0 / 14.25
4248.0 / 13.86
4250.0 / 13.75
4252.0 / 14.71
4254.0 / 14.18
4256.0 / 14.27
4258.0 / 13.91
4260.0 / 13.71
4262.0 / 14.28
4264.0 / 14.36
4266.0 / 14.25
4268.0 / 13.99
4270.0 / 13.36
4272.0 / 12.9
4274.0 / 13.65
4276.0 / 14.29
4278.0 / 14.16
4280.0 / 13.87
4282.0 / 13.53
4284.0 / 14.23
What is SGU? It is 1.0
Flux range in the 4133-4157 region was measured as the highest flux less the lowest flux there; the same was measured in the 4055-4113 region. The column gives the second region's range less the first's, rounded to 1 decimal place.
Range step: 5.7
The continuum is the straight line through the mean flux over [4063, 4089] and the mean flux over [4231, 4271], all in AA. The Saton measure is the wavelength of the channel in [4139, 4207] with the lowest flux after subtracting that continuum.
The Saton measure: 4186.0 AA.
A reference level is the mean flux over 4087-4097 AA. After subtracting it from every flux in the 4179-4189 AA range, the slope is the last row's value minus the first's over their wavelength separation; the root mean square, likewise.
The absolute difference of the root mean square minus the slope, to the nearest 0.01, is 1.47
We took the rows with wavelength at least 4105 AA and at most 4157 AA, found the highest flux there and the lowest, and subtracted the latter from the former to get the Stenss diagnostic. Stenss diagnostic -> 1.7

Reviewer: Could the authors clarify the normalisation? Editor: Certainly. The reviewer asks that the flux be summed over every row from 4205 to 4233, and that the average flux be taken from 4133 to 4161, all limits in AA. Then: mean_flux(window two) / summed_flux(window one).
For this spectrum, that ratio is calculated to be 0.0733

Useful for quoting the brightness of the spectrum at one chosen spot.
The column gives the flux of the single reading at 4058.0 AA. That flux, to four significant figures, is 15.00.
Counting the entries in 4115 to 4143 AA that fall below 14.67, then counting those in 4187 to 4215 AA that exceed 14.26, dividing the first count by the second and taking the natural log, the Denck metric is 0.22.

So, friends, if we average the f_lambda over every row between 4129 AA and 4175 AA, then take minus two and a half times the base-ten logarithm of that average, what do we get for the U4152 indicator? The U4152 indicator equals -2.93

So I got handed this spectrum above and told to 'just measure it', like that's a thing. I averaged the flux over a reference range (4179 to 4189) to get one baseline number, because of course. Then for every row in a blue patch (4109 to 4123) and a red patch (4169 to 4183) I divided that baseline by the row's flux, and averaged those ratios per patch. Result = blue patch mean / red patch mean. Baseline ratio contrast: 0.99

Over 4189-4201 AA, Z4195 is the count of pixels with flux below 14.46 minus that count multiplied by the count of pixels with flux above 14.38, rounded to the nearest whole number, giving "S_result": -10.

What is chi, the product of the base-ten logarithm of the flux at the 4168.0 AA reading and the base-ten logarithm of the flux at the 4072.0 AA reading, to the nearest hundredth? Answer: 1.34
